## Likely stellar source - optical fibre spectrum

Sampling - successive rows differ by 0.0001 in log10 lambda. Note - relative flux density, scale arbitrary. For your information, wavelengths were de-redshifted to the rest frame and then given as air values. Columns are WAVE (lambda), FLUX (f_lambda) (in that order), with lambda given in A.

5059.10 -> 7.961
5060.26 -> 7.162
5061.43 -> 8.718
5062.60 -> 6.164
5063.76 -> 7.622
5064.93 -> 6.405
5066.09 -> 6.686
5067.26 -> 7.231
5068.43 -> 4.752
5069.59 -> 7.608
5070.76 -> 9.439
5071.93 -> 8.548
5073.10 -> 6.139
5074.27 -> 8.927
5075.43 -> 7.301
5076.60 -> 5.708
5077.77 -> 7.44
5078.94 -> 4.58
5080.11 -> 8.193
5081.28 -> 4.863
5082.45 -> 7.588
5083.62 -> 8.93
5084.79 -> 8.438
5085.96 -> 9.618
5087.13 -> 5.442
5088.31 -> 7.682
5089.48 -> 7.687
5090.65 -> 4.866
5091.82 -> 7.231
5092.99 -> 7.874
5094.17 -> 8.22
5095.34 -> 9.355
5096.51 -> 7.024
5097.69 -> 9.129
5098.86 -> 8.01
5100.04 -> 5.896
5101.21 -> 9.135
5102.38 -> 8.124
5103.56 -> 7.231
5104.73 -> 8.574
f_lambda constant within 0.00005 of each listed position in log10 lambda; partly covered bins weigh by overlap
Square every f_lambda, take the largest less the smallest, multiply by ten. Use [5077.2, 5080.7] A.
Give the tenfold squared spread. 461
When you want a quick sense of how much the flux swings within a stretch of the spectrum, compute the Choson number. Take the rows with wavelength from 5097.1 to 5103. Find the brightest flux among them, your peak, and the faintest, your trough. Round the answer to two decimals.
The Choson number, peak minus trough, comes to 3.24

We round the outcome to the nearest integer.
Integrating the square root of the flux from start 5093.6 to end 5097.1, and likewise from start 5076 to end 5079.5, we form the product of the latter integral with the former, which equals 85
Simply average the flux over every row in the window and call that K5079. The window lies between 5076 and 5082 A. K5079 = 6.2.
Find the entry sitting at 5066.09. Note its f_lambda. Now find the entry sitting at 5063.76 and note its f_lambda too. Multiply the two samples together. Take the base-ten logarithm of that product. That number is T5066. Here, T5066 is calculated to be 1.71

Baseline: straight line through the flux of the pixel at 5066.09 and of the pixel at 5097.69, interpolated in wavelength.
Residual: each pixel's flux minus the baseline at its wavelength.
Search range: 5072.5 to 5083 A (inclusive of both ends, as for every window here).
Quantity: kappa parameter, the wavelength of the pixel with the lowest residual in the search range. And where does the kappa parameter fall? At 5078.94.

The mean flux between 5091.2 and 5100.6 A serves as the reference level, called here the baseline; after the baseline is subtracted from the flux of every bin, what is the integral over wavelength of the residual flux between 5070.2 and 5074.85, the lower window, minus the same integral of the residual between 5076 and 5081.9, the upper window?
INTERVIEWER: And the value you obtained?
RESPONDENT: 12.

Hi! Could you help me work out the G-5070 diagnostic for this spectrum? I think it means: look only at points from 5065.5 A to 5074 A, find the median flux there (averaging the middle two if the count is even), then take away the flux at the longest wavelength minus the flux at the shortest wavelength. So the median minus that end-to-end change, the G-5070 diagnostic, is 7.8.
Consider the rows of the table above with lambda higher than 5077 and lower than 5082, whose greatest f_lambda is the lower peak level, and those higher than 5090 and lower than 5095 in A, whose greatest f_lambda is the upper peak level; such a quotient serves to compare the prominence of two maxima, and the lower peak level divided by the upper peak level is 1.00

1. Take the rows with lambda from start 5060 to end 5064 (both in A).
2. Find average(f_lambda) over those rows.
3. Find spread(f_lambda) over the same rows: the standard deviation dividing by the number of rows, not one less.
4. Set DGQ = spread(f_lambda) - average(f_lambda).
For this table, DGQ -6.50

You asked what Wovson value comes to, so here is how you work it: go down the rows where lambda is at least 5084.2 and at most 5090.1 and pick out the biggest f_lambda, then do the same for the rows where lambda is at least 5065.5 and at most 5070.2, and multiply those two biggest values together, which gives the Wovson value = 73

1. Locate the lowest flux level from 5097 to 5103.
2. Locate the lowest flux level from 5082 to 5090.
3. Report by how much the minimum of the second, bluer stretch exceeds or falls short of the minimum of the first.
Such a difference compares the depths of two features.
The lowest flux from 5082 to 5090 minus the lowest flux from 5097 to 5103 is -0.5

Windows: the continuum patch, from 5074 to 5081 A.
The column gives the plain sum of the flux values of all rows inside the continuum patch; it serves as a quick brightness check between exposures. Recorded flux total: 42.1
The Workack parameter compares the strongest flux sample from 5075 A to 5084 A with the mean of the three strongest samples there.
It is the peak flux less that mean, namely 0.7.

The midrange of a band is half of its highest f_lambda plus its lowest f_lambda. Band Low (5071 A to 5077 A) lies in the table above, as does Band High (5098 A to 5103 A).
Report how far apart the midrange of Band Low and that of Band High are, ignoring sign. 0.20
